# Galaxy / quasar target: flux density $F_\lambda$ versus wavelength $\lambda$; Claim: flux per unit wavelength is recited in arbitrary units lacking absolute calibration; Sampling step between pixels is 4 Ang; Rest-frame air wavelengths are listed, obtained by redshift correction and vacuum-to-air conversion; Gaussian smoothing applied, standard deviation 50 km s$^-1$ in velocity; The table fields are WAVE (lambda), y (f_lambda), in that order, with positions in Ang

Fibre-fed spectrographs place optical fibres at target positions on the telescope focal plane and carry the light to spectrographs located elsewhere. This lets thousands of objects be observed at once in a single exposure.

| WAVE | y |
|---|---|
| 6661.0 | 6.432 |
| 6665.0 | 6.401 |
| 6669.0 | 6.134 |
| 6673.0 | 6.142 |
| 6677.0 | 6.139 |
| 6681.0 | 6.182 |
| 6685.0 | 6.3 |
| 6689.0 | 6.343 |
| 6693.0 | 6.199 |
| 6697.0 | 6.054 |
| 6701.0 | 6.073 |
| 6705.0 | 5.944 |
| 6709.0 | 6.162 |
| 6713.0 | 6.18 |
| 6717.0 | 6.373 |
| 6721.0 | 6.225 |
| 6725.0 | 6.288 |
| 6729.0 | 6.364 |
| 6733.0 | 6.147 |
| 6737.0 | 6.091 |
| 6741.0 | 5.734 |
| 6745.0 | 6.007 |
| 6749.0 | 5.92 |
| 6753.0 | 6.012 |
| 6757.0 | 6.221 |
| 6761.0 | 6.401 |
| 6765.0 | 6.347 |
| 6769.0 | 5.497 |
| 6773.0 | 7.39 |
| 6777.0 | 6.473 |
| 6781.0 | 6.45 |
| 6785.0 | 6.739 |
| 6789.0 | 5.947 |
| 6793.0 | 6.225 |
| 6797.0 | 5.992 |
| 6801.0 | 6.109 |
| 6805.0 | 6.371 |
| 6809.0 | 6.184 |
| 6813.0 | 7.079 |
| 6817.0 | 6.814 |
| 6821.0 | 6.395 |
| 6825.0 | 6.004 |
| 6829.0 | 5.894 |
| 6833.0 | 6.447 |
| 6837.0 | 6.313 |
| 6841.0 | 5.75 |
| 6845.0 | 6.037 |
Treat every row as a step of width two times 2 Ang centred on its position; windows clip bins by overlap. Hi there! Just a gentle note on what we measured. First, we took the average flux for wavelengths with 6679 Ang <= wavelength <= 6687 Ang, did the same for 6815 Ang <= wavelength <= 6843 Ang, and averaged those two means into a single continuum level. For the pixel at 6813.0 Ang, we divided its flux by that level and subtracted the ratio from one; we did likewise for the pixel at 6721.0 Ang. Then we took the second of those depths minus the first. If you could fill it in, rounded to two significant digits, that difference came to 0.14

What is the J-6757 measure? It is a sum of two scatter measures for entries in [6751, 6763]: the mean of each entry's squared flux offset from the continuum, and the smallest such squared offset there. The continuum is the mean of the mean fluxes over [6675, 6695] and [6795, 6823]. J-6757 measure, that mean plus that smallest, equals 0.0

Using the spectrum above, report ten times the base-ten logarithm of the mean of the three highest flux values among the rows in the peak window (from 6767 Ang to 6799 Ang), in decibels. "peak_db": 8.37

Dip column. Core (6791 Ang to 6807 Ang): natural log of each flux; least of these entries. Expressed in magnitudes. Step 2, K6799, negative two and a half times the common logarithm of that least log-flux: -0.632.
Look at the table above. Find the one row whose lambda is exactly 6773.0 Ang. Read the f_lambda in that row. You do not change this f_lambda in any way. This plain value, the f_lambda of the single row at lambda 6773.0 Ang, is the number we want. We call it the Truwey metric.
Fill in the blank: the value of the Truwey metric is 7.39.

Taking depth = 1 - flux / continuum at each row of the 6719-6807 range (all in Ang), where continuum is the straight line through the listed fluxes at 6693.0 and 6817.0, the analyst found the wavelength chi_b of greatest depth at 6769.0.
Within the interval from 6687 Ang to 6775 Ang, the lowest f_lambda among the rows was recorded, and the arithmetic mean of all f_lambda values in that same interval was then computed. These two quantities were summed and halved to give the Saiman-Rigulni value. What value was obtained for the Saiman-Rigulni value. 5.84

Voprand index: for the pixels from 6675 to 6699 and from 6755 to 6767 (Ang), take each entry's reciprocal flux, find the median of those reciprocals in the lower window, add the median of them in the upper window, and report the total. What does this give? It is 0.319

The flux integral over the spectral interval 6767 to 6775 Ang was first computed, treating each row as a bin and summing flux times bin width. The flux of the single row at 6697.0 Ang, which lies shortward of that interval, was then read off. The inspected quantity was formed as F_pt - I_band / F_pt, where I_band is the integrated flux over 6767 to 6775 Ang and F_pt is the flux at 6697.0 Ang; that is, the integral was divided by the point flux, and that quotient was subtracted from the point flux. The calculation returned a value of -2.46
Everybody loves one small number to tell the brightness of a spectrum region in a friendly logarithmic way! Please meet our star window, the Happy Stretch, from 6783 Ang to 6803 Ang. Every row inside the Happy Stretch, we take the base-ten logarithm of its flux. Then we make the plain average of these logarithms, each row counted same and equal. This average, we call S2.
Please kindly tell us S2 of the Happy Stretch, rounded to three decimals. 0.792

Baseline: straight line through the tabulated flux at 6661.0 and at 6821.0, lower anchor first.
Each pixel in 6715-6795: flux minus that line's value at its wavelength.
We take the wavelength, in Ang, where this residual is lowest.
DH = 6769.0 Ang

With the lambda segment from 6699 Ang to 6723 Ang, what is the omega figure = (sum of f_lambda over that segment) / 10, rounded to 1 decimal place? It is 3.7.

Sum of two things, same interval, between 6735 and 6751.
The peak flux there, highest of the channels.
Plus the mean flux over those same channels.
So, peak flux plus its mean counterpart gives 12.0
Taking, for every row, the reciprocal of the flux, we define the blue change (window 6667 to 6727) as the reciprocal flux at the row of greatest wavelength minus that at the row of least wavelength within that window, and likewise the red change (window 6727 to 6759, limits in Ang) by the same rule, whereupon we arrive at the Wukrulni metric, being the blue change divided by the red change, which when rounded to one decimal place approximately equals -1.1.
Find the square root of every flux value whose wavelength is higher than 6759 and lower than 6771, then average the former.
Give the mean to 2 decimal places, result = 2.46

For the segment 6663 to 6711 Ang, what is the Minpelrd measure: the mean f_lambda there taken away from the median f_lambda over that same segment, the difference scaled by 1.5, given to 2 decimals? -0.03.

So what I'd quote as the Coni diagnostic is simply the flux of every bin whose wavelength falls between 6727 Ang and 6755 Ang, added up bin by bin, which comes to 42.3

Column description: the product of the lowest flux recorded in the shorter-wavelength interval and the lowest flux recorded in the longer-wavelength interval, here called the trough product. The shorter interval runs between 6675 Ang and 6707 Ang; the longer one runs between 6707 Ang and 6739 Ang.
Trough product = 36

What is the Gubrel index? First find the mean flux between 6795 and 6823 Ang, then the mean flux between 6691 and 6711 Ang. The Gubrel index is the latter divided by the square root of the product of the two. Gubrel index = 0.97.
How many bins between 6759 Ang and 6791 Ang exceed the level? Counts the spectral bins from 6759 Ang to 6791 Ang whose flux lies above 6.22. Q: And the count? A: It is 6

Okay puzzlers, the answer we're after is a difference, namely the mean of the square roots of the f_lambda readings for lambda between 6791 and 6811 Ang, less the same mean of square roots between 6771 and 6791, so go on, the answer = -0.08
